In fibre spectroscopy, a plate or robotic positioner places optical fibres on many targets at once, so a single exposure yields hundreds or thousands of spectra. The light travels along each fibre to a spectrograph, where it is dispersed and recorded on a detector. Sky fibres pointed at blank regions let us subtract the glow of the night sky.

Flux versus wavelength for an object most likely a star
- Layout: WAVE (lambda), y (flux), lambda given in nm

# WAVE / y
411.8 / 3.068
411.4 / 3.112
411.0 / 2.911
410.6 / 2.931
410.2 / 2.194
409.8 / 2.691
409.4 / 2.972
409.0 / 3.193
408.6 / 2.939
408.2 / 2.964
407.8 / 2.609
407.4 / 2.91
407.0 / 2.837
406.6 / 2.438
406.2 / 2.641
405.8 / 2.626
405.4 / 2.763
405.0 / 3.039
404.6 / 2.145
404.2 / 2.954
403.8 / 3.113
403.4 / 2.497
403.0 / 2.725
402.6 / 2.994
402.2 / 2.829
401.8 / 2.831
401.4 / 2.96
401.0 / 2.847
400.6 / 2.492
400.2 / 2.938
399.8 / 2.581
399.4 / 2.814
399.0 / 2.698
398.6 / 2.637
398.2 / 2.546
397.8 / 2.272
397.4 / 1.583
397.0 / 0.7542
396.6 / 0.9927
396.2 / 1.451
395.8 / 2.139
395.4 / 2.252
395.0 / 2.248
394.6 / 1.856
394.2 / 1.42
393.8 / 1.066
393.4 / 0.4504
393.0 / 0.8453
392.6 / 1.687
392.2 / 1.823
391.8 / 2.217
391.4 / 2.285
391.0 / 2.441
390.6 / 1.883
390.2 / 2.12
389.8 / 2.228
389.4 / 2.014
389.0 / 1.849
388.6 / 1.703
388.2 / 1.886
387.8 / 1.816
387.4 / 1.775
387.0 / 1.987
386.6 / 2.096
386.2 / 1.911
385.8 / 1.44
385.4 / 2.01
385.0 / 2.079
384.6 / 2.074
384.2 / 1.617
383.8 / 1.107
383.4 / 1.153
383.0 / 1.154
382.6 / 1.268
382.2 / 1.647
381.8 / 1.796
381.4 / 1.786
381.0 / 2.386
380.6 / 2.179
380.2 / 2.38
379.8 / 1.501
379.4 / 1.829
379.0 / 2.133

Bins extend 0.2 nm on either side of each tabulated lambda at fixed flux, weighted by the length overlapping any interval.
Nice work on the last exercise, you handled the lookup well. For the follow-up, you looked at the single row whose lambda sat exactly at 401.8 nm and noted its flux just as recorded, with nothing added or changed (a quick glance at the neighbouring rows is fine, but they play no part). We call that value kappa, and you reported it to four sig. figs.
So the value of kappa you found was 2.831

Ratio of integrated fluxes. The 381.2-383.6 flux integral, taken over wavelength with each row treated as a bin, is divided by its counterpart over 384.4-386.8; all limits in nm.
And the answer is 0.76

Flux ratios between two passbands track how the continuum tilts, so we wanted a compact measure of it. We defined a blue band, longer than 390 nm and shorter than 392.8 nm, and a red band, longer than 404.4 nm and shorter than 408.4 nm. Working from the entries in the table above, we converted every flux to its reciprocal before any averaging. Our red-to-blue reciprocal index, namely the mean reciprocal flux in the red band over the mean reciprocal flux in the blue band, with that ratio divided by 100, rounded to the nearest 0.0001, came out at 0.0076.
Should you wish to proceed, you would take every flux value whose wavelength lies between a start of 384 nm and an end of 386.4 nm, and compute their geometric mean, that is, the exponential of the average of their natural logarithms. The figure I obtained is 1.84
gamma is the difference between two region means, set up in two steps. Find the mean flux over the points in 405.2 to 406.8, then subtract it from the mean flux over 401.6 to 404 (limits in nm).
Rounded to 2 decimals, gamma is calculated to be 0.21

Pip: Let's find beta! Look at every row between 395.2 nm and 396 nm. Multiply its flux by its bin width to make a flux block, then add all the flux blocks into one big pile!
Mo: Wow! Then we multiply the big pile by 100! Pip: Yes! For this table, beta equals 176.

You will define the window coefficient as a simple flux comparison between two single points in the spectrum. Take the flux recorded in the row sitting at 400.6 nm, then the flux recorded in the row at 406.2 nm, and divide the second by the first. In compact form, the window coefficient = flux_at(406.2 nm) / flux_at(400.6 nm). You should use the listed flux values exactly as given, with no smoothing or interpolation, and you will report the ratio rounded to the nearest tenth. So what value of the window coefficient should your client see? 1.1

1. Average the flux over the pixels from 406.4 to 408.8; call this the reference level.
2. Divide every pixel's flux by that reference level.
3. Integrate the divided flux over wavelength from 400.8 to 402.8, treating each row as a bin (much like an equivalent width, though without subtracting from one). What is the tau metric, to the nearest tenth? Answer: 2.1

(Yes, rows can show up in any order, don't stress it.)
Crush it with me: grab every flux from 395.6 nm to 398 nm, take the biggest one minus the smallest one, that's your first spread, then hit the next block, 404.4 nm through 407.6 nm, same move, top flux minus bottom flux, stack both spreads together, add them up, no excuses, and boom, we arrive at 2.4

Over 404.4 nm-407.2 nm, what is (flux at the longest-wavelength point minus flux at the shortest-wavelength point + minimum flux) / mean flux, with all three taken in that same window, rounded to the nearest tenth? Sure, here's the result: 1.1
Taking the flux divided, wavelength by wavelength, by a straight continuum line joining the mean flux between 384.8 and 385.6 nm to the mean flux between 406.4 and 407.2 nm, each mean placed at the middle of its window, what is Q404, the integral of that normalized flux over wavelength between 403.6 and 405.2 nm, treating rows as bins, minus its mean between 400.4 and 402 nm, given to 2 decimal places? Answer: 0.63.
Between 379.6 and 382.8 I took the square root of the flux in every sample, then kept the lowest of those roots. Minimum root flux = 1.13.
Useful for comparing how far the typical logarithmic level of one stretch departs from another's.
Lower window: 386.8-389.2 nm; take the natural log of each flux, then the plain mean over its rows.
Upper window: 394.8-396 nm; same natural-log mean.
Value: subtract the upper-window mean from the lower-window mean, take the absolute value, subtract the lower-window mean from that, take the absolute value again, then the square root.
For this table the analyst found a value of 0.65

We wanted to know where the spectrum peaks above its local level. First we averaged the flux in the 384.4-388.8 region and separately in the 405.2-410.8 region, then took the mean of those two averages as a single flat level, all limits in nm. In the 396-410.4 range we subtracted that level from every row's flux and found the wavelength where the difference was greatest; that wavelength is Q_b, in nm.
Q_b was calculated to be 409.0 nm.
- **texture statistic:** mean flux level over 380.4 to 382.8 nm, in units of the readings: 1.84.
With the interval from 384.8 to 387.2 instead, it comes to 1.92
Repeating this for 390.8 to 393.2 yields 1.88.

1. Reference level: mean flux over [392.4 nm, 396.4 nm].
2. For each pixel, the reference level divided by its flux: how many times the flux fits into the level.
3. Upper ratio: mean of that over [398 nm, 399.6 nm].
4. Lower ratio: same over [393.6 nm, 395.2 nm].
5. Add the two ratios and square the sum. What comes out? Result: 2.5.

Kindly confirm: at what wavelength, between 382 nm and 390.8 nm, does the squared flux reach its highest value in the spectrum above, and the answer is 389.8 nm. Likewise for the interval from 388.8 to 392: 391.0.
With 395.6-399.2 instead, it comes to 399.0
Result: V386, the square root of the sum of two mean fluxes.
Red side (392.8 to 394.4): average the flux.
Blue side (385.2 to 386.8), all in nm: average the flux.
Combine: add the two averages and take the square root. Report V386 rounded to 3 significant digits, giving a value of 1.68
